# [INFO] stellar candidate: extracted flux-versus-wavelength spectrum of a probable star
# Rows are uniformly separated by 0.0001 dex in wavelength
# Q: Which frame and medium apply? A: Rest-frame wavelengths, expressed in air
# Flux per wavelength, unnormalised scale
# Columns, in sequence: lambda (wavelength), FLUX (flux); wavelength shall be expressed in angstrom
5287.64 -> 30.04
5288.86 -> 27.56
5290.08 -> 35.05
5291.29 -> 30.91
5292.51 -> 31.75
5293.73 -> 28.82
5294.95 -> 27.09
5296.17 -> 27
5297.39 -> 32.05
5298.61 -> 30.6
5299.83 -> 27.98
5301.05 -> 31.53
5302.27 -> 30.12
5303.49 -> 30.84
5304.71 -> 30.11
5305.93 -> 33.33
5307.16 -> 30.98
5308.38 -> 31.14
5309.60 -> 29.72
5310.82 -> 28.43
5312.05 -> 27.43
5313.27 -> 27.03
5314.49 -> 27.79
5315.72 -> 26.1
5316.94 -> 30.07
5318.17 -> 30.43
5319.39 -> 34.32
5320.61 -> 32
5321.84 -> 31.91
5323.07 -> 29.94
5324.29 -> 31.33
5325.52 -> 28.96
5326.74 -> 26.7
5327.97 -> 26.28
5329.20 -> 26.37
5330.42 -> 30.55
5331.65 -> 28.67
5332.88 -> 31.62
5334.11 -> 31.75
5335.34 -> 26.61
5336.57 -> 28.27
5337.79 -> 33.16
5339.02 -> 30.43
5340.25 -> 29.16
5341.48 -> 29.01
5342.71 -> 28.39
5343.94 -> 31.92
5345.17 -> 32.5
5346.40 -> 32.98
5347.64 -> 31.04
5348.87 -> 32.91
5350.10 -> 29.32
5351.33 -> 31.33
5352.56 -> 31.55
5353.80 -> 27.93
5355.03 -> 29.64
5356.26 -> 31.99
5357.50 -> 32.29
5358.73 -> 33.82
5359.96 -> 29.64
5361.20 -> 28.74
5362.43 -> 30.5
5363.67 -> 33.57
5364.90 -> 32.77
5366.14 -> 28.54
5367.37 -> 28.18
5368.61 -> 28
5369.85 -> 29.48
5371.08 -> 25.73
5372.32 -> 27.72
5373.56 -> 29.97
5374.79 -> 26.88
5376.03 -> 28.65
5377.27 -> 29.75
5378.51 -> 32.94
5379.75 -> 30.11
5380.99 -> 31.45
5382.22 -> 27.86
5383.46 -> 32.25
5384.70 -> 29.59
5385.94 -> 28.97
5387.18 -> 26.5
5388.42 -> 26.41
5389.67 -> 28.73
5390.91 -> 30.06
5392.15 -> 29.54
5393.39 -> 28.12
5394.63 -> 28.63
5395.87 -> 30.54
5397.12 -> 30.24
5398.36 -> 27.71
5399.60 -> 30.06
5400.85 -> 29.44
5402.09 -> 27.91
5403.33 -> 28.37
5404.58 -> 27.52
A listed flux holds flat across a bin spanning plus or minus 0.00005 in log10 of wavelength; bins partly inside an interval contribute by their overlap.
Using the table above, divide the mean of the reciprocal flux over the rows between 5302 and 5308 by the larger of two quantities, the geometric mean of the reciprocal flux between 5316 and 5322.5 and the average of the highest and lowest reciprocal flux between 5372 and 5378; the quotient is 0.91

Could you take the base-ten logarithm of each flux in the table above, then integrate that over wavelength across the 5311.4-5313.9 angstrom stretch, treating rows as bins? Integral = 4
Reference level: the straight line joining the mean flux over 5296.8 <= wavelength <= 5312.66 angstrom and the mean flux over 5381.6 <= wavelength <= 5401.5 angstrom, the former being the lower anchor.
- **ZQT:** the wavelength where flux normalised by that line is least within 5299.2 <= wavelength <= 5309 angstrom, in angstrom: 5299.83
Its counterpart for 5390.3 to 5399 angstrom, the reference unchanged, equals 5398.36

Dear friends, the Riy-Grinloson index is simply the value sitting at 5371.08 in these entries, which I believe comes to 25.73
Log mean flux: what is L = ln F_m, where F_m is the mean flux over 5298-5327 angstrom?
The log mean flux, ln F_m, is 3.40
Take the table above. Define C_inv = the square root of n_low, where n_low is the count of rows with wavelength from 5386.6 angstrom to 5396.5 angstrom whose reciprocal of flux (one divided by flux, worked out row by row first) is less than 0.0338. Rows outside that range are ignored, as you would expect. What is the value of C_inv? 1.4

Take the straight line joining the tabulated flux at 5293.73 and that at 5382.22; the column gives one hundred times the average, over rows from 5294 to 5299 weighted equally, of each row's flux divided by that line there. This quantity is 101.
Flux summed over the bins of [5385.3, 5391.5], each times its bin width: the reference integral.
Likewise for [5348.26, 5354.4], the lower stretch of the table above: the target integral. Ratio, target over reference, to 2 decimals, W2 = 1.08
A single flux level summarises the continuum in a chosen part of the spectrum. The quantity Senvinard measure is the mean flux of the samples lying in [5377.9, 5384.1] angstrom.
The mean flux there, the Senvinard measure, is 30.9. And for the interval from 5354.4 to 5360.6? 31.5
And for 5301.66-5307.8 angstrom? 31.1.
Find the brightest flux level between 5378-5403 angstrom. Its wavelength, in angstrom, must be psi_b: 5378.51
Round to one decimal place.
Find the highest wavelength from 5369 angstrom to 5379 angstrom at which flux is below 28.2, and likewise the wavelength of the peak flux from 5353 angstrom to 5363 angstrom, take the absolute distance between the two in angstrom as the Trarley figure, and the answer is 16.1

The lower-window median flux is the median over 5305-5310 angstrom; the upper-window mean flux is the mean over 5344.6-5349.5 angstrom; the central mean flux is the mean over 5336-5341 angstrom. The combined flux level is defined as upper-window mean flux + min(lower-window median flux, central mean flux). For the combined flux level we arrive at 62.6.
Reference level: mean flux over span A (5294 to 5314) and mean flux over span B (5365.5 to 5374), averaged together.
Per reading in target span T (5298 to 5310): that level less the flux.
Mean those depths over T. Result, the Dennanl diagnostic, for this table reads -1.7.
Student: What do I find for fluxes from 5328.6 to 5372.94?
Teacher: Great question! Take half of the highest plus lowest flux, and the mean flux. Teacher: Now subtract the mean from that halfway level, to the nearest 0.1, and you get -0.4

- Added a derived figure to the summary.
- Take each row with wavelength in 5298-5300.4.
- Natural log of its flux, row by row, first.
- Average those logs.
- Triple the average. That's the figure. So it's 10.1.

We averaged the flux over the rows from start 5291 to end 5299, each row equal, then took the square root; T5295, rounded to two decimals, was 5.45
